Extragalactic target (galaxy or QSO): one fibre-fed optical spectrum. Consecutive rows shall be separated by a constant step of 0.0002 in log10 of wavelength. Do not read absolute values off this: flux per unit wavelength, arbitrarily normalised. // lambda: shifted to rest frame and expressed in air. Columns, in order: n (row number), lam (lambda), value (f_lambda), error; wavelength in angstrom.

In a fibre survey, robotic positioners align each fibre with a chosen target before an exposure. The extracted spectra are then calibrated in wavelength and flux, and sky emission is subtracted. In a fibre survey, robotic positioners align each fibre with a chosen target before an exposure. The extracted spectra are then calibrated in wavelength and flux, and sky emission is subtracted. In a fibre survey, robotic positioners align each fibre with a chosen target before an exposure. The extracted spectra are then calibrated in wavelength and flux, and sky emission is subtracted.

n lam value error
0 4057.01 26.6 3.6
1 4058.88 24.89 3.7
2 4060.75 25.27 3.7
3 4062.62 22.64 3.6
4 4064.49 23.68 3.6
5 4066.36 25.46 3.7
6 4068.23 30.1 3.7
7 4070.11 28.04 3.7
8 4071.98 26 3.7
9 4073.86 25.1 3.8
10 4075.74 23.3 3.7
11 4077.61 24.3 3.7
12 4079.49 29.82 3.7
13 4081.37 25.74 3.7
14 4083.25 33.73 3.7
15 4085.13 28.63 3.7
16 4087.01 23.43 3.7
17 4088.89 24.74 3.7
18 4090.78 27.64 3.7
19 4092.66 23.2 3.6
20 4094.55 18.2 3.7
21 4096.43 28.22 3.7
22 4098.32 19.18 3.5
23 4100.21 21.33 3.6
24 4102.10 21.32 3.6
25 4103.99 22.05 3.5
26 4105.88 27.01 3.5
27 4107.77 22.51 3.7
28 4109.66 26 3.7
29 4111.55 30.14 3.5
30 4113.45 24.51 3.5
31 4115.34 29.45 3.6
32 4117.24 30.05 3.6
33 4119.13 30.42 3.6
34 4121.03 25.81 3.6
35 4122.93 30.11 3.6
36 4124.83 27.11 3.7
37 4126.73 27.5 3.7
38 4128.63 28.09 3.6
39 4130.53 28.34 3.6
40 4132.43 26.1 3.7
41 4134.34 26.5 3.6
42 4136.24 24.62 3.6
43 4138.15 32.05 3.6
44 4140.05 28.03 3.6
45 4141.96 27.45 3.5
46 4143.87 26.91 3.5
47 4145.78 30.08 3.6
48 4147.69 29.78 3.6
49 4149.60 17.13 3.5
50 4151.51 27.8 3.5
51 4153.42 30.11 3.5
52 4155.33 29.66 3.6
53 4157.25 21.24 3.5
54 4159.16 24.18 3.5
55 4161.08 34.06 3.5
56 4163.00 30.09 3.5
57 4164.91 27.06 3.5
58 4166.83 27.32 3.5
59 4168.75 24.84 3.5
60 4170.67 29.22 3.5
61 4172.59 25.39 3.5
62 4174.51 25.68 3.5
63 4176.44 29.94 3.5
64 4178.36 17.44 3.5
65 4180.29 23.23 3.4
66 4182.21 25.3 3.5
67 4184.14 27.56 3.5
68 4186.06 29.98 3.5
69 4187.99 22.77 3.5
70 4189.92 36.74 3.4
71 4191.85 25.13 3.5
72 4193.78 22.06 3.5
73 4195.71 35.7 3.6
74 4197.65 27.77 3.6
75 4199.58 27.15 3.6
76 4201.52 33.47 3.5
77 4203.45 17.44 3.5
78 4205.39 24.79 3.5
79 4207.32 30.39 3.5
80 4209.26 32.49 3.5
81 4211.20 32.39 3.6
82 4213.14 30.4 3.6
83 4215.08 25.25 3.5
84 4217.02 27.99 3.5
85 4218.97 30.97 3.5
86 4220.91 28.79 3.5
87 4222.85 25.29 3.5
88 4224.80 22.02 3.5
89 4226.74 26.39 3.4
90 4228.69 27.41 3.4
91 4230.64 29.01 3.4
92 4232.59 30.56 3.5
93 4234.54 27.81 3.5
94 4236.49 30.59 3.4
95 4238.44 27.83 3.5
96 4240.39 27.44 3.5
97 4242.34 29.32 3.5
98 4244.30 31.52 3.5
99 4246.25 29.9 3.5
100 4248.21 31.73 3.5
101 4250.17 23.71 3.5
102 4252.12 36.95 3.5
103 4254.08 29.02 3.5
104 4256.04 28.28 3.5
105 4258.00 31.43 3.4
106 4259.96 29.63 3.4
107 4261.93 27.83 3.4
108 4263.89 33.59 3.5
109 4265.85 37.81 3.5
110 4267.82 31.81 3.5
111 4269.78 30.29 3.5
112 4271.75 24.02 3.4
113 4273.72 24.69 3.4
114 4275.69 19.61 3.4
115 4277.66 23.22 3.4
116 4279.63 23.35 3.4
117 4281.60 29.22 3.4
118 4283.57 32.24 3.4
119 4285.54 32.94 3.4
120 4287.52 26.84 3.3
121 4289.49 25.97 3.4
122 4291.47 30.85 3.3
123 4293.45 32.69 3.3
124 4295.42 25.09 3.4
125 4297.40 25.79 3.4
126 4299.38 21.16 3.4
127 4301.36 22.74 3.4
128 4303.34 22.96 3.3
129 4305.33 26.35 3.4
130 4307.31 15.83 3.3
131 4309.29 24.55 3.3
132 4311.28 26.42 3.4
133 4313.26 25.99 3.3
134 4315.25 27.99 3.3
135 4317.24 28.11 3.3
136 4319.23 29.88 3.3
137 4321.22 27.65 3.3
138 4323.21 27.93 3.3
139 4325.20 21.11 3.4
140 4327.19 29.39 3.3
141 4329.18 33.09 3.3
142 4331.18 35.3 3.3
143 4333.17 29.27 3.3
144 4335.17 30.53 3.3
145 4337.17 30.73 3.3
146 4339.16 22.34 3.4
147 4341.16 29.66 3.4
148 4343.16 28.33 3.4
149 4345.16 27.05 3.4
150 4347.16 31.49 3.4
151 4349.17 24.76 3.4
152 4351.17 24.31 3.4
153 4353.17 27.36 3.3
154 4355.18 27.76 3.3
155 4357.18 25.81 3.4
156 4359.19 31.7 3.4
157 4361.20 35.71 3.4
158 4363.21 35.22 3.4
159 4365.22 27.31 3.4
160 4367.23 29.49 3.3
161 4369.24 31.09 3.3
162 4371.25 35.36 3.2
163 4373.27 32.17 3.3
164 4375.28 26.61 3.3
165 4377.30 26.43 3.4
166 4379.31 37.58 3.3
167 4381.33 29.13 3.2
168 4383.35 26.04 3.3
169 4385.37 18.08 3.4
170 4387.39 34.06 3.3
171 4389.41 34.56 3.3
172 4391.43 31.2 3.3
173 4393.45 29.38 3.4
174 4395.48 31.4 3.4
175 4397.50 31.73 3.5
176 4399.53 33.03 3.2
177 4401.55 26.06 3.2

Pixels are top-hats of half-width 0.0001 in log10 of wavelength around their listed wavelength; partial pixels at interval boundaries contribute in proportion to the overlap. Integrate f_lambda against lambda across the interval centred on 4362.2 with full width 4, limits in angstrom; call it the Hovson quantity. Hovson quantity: 142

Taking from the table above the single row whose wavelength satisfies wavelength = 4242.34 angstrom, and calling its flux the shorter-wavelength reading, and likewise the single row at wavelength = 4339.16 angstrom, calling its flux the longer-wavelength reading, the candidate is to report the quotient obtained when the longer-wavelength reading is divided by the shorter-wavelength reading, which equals 0.76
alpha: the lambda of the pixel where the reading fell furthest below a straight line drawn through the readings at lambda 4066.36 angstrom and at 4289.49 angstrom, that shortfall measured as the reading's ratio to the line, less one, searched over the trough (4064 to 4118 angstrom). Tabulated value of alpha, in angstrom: 4094.55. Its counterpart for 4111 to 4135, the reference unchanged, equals 4113.45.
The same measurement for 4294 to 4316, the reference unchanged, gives 4307.31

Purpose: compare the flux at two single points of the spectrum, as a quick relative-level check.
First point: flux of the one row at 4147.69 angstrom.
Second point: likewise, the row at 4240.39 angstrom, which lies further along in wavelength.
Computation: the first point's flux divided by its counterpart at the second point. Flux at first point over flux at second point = 1.1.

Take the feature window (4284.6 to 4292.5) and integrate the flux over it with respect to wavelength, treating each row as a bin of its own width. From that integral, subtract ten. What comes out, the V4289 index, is 220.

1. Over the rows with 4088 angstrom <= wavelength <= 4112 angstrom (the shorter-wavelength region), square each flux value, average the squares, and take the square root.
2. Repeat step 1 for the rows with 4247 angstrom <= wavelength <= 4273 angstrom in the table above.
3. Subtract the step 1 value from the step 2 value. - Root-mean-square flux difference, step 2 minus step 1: 6.5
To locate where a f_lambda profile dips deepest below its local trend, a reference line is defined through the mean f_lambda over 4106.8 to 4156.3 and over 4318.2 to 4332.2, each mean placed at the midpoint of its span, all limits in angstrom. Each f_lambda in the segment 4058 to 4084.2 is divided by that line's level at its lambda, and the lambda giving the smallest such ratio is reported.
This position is 4062.62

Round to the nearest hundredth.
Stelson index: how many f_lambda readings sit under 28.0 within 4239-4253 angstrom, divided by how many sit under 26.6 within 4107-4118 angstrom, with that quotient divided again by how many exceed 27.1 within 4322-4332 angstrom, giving 0.17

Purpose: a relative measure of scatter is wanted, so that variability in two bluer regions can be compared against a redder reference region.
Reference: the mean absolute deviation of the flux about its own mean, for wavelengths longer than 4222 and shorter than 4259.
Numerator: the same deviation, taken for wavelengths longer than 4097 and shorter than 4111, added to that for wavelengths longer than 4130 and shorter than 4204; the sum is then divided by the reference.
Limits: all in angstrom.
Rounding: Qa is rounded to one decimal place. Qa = 2.3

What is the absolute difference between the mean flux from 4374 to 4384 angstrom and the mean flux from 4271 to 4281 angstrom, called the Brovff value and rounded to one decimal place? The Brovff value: 6.2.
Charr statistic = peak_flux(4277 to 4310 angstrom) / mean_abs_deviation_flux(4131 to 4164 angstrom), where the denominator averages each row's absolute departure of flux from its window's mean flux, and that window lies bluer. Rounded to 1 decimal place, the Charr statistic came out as 11.1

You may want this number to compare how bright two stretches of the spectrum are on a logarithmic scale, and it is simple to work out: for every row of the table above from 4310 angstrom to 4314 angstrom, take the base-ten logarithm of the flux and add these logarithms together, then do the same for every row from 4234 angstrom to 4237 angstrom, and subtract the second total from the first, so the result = -0.09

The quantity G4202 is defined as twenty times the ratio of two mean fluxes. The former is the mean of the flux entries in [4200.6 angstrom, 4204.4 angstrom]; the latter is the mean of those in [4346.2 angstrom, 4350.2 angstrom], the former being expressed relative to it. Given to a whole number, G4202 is 18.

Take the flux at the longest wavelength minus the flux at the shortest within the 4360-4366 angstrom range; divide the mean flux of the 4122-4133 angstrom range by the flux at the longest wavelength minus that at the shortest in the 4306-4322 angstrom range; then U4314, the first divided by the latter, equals -3.6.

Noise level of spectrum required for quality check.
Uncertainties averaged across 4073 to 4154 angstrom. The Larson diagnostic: 3.62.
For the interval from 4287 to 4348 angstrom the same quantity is 3.34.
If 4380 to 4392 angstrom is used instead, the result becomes 3.30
